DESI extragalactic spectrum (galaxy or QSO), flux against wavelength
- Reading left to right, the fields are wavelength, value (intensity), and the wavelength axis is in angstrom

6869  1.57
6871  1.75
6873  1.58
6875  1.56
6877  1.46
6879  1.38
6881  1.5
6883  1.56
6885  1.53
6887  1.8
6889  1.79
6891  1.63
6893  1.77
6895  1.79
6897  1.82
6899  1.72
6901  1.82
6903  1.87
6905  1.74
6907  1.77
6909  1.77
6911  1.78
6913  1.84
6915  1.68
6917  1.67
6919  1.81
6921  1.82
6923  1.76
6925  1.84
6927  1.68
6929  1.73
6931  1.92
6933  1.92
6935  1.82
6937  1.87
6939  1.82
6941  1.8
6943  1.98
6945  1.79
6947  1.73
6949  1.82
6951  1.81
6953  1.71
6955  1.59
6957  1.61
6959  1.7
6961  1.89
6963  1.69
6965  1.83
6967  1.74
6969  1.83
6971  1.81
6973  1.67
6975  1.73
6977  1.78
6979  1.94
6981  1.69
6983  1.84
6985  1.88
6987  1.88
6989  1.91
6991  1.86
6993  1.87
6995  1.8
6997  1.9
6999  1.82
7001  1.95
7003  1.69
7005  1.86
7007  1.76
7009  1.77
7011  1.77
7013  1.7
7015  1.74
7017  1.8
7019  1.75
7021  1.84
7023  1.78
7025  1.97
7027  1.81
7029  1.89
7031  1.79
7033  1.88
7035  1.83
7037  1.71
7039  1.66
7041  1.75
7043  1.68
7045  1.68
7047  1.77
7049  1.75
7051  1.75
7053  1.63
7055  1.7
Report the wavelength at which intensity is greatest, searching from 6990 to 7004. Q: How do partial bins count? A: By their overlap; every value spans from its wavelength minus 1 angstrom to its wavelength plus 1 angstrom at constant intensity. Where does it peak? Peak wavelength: 7001 angstrom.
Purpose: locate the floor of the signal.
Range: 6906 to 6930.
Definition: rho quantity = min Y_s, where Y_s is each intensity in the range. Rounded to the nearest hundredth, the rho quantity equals 1.67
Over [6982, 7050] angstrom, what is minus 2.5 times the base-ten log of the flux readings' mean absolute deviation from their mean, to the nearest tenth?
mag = 2.9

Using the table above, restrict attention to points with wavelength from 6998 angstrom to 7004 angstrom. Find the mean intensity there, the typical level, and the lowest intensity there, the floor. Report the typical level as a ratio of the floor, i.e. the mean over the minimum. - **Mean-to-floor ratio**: 1.077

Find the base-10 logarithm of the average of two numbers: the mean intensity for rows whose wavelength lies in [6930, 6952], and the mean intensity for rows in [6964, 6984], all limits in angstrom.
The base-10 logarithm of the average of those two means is 0.2588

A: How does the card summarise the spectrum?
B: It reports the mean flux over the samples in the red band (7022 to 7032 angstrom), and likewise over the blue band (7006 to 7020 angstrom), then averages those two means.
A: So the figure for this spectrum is 1.80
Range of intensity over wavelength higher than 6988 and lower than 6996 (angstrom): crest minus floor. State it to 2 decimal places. 0.11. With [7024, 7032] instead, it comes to 0.18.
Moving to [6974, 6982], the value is 0.25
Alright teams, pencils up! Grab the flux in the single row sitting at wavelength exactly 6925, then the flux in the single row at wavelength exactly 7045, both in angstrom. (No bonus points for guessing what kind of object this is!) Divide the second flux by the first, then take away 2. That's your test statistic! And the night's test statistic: -1.09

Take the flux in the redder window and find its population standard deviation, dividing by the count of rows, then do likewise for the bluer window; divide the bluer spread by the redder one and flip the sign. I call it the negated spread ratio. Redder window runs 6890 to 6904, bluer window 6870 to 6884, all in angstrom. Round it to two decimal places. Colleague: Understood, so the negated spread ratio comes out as -1.46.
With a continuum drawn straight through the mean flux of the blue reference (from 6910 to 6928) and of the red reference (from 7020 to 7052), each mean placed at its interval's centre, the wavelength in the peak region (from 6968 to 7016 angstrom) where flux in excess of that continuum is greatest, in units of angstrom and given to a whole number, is 7001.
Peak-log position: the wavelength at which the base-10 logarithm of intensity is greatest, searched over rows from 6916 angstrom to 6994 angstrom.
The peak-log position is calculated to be 6943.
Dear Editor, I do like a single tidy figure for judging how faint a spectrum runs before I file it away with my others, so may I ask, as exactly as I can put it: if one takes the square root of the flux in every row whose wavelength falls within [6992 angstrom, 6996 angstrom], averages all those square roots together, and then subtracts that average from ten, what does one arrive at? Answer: 8.65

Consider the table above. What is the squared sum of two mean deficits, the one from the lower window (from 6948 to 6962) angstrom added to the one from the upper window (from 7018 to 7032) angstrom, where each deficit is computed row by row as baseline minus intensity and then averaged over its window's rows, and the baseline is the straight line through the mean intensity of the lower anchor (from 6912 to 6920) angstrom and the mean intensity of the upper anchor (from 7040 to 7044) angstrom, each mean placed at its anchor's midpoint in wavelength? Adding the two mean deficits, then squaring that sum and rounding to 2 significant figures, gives 0.011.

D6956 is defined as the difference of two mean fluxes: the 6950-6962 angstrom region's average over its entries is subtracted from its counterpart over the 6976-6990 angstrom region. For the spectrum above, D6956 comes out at 0.13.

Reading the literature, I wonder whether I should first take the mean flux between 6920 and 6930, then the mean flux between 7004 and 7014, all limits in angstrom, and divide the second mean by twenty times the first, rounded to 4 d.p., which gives 0.0502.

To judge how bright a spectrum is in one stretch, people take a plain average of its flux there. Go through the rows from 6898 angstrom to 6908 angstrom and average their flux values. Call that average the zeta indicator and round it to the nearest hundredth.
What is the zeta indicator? 1.78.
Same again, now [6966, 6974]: 1.76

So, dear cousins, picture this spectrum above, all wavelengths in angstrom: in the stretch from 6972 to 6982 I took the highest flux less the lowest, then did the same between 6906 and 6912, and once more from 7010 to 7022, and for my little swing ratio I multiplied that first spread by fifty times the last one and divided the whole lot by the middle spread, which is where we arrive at 189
